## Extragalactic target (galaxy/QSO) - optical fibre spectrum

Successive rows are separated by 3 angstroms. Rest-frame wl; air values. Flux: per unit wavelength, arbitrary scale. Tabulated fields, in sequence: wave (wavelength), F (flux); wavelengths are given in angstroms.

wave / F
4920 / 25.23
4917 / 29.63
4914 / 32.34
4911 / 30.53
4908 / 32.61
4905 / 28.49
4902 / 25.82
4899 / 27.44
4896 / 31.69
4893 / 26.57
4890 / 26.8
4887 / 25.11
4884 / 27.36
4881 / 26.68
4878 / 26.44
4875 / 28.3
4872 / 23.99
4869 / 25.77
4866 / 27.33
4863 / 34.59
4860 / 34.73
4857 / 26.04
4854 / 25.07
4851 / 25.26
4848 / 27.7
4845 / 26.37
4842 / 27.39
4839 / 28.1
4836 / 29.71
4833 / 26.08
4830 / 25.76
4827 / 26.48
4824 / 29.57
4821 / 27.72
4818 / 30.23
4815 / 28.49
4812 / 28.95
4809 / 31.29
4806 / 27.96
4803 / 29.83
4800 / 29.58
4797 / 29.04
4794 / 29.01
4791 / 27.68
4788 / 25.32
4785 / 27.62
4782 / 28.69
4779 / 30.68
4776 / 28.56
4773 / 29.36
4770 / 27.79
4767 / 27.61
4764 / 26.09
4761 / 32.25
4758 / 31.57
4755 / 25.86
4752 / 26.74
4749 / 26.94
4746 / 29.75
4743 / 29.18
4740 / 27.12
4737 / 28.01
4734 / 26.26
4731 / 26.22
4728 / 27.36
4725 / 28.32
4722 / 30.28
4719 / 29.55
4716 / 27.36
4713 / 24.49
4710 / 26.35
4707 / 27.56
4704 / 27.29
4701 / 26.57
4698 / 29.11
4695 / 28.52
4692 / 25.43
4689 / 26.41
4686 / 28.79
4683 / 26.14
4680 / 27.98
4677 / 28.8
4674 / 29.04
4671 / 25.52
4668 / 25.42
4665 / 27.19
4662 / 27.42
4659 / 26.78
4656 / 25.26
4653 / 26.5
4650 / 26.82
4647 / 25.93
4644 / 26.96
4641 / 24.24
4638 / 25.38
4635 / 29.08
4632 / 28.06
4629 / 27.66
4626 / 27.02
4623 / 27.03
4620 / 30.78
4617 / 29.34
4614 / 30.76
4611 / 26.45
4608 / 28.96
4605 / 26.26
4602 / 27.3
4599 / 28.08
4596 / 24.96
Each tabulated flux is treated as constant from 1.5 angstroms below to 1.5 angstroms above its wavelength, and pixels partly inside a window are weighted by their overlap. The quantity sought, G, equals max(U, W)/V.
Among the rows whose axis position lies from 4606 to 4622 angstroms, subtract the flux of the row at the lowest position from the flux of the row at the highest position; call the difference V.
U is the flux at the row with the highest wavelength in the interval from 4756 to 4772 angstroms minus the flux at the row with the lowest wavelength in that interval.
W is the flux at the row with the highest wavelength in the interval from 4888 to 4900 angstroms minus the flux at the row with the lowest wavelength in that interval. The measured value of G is 0.4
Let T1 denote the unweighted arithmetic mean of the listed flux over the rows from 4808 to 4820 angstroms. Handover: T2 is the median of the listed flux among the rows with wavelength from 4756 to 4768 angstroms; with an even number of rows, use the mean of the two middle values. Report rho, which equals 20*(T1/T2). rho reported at 20.1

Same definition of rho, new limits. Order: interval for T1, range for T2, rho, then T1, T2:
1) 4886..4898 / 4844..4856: 21.3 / 27.5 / 25.8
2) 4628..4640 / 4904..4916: 17.5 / 27.5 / 31.4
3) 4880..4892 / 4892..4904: 19.6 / 26.5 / 27.0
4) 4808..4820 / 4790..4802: 20.5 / 29.7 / 29.0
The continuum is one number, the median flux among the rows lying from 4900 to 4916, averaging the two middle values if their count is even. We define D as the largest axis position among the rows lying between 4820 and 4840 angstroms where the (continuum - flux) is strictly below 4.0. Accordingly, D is 4839 angstroms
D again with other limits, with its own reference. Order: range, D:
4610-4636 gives 4635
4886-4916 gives 4914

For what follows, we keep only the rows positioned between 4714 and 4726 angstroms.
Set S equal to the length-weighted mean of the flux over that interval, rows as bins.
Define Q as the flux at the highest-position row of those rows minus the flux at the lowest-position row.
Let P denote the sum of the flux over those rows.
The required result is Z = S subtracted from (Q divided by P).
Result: -28.7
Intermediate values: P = 116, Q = 1.0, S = 28.7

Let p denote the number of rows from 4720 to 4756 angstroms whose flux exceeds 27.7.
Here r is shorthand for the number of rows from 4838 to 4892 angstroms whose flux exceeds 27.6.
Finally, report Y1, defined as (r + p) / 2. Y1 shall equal 5.0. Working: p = 5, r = 5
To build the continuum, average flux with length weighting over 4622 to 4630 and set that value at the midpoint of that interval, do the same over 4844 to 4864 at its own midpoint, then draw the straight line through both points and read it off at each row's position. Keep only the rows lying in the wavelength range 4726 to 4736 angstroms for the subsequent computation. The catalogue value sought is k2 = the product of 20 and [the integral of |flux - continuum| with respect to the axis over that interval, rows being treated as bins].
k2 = 218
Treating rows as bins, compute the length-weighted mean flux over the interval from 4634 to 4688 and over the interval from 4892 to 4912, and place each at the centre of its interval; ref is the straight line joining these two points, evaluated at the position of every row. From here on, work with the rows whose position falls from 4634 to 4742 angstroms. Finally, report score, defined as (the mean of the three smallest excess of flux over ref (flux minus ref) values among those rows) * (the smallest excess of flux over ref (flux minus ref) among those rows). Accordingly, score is 6.5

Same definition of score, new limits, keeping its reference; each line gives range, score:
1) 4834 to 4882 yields 18.5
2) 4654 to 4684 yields 2.2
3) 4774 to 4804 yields 3.0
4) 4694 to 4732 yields 4.7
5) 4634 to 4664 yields 4.1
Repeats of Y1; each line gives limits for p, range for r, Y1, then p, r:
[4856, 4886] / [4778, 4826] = 9.0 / 3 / 15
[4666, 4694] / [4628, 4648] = 3.5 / 4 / 3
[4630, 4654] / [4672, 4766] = 8.0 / 2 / 14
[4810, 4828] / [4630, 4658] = 3.5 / 5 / 2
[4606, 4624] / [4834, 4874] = 4.5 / 4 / 5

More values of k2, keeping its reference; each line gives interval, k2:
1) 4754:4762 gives 536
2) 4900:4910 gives 449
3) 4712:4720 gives 272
